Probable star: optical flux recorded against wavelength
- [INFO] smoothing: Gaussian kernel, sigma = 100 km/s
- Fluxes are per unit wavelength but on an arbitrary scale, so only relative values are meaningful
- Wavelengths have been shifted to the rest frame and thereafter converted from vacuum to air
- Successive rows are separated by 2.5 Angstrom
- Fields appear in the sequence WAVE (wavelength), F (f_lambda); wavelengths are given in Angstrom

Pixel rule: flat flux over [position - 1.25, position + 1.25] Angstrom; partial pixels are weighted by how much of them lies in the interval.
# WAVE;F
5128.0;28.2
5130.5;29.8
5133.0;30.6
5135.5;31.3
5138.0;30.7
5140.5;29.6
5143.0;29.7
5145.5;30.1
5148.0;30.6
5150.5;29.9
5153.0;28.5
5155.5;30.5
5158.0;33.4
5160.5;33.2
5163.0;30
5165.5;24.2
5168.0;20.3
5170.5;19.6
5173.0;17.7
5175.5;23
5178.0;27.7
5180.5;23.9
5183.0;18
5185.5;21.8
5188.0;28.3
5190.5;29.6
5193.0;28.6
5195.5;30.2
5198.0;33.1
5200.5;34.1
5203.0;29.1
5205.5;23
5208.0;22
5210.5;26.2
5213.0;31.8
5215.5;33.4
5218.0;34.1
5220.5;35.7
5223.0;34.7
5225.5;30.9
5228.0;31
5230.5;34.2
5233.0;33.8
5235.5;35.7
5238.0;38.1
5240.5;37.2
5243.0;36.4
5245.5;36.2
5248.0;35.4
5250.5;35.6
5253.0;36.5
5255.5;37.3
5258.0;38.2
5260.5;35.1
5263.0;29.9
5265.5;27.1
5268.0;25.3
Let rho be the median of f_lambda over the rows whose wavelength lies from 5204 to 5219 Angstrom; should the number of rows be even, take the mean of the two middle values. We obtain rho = 29.0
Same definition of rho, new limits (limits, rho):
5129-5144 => 30.2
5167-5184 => 20.3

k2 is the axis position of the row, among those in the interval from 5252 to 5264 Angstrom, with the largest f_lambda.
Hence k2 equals 5258.0 Angstrom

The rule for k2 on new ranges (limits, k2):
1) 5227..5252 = 5238.0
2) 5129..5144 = 5135.5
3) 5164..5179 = 5178.0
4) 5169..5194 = 5190.5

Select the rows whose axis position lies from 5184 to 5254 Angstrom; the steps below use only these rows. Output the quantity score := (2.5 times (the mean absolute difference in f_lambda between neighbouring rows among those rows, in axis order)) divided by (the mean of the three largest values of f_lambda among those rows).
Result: 0.141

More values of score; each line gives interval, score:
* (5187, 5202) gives 0.120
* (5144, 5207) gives 0.224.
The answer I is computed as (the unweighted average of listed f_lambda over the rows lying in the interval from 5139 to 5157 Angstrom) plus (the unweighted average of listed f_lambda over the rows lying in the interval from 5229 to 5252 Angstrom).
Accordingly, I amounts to 66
